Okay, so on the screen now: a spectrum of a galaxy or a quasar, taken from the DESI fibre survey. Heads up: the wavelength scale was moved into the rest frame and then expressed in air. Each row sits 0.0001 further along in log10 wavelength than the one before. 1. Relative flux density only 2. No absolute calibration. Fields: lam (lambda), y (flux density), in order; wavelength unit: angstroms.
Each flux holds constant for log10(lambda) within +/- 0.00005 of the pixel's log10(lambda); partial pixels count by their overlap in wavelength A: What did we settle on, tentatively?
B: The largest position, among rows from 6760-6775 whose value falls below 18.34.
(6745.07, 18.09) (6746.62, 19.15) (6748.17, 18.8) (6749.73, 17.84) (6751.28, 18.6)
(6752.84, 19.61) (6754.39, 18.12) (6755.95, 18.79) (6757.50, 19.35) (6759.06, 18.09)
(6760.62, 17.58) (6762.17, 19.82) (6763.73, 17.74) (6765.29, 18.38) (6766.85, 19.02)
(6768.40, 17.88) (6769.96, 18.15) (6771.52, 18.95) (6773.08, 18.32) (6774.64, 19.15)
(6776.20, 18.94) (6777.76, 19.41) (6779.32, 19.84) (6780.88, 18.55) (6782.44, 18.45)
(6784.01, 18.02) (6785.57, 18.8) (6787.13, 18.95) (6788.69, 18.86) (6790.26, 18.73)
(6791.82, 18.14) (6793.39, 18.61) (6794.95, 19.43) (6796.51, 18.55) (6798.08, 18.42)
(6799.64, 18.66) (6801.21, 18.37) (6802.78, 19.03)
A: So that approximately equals 6773.08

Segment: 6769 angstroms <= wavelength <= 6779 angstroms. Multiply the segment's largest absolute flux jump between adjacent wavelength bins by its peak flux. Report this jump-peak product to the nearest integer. 16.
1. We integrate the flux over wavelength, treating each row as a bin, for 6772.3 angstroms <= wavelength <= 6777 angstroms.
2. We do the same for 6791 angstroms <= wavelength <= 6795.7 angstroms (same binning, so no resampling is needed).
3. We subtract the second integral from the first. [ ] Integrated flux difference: 0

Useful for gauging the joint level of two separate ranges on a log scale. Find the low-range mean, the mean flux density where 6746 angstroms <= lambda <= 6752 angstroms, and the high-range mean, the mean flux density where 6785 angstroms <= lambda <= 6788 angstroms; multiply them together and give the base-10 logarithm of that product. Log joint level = 2.55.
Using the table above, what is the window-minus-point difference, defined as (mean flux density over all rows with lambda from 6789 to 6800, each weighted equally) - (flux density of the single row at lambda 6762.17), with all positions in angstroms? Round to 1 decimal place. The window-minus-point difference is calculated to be -1.2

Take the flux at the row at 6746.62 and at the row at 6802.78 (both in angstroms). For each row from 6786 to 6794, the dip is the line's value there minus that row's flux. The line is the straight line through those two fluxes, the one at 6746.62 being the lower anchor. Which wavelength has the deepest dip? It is 6791.82 angstroms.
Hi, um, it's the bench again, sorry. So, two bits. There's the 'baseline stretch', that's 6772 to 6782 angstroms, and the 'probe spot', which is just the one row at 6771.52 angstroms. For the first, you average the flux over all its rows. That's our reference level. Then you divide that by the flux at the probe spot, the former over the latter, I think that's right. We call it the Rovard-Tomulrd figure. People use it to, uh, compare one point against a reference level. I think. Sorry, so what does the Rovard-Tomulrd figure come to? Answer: 1.004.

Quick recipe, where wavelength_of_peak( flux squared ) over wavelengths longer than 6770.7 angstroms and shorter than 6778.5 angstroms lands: 6777.76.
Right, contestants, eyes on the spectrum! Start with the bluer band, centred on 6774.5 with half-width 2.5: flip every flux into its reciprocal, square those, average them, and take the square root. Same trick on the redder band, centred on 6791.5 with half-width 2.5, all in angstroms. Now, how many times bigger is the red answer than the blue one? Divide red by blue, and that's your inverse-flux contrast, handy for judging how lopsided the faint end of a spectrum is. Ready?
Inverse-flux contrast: 1.017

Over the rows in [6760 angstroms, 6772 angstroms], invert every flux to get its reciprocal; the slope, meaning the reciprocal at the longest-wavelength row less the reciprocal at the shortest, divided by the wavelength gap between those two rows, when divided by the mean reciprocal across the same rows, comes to -0.0069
